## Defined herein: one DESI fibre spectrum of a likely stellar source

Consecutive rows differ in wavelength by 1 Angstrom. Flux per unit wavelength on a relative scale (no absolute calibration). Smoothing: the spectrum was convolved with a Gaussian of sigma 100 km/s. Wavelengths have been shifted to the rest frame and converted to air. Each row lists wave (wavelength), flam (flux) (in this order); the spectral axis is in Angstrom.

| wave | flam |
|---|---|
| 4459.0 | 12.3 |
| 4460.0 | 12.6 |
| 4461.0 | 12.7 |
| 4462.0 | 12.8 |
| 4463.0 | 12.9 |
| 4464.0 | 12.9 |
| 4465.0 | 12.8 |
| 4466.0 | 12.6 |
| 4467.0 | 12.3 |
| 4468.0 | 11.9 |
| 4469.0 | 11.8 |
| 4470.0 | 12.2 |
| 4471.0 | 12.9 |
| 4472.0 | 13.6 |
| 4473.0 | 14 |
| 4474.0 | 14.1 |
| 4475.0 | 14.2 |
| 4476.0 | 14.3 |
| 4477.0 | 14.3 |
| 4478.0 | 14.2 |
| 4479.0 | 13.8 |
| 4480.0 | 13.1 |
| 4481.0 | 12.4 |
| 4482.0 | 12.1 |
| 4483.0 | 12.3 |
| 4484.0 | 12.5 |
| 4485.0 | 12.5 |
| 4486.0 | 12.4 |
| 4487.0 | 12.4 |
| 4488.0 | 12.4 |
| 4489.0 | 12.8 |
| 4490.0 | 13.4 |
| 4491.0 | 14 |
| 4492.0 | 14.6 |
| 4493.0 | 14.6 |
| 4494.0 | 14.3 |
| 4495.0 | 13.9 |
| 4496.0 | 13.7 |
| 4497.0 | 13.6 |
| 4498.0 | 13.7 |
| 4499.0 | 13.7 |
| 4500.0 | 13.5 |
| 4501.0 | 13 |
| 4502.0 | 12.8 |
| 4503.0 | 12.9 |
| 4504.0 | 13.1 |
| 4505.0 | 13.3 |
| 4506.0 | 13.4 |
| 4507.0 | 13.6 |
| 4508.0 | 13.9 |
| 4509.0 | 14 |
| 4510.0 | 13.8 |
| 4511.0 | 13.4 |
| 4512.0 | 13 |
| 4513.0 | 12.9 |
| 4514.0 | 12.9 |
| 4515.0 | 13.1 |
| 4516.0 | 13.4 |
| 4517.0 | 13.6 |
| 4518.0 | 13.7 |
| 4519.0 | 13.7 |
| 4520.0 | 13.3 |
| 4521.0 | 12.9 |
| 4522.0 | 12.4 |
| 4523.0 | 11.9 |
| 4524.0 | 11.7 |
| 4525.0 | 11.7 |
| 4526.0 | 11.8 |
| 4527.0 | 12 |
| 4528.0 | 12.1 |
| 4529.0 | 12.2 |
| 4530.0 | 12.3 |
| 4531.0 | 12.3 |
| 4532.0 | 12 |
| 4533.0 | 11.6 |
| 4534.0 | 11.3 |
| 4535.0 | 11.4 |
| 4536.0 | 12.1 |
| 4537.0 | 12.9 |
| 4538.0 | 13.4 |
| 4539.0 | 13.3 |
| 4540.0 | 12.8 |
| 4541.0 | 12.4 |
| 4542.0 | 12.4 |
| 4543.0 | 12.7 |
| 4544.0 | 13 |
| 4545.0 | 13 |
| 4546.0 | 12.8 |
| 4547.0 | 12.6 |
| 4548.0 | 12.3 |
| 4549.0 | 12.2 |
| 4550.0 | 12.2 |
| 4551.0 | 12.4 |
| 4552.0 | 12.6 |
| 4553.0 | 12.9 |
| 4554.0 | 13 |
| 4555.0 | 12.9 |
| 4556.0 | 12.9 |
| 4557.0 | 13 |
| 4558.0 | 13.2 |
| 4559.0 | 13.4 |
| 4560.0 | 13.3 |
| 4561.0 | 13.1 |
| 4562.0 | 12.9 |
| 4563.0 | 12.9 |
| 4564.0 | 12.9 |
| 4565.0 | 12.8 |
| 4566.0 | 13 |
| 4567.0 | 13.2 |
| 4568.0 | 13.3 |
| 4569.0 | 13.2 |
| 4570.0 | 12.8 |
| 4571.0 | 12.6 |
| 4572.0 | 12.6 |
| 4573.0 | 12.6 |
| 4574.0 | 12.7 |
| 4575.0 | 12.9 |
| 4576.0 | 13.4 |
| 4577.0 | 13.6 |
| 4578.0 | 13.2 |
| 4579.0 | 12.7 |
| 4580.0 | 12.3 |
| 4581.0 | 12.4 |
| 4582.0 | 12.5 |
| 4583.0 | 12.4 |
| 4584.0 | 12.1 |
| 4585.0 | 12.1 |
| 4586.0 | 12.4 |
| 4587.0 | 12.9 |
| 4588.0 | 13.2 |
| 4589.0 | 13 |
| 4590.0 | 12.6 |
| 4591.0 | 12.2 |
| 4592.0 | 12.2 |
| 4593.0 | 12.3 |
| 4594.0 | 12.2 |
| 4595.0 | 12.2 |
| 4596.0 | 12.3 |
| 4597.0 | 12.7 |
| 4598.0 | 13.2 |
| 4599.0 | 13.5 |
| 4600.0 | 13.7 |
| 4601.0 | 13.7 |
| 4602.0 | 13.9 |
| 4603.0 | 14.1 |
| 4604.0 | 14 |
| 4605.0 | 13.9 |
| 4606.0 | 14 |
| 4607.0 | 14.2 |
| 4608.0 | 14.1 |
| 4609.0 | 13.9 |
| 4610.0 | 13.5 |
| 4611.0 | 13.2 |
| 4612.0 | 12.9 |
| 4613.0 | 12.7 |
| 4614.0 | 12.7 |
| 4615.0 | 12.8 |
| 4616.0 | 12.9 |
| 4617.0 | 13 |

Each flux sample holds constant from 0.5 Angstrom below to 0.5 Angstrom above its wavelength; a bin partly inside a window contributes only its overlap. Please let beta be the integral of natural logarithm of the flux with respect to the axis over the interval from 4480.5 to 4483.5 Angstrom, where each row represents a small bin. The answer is 7.5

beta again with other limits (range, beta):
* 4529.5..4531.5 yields 5.0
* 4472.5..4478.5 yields 15.9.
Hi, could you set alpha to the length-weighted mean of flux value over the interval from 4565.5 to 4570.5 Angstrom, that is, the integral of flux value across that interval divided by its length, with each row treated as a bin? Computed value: 13.1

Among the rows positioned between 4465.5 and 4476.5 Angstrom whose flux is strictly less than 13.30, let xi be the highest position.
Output 4471.0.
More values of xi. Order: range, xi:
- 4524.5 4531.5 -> 4531.0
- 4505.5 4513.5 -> 4513.0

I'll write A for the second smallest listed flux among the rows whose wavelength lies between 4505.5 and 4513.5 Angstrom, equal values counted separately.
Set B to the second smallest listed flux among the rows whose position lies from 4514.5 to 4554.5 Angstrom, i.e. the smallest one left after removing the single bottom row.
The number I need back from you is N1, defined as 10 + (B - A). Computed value 8.4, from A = 13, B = 11.4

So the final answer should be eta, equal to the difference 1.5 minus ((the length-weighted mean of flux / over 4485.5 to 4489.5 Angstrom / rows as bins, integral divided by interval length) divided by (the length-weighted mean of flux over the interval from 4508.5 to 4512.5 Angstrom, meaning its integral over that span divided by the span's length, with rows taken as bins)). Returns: 0.58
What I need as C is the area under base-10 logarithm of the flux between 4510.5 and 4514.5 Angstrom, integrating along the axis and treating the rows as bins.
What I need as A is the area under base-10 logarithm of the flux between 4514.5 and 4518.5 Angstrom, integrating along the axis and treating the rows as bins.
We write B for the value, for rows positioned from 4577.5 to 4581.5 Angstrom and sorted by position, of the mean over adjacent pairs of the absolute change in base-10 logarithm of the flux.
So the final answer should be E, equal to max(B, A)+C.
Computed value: 8.98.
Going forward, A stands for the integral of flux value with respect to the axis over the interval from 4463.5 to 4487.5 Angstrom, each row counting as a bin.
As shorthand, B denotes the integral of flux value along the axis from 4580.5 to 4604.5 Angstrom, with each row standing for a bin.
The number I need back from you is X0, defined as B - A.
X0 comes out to -4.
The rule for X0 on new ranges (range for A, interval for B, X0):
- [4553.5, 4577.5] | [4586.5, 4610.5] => 5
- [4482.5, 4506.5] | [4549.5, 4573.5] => -9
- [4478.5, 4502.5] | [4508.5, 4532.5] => -11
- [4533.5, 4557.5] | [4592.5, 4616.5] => 16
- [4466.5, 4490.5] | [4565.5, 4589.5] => -5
